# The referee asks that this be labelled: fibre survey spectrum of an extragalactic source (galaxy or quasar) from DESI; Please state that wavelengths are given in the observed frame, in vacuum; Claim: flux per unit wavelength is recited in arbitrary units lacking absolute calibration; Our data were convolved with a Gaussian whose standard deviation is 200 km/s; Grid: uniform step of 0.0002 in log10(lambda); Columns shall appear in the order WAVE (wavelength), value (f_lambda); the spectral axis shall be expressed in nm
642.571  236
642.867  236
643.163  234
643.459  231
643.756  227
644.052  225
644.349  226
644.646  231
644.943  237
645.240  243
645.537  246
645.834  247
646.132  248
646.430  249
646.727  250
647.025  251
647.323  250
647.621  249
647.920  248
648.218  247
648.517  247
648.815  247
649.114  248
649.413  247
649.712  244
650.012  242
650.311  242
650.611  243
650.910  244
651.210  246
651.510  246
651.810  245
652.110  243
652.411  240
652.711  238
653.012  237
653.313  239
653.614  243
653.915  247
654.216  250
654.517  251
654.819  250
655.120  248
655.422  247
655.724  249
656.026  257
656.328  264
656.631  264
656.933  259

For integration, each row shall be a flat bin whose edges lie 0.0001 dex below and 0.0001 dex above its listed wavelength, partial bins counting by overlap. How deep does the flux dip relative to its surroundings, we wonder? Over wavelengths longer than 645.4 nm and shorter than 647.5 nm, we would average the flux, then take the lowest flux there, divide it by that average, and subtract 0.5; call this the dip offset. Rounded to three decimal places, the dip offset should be 0.489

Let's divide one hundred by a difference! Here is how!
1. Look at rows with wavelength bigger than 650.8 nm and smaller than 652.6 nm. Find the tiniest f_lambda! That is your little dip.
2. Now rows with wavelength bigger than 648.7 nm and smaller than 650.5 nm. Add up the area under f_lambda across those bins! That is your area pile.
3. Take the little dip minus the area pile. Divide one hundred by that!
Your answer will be -0.5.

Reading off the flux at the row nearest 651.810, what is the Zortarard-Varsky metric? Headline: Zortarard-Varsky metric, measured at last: 245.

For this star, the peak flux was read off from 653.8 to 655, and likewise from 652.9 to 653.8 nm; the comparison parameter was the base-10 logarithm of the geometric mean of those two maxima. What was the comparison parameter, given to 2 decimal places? 2.39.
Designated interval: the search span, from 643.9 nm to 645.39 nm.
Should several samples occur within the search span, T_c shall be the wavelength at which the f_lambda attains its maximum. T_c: 645.240 nm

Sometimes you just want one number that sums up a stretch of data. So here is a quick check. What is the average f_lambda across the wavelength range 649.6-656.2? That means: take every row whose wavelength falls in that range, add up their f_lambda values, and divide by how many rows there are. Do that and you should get 245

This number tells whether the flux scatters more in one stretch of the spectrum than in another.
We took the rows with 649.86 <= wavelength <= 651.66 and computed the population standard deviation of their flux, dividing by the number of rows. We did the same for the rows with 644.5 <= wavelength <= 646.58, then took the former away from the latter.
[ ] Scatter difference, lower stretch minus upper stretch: 4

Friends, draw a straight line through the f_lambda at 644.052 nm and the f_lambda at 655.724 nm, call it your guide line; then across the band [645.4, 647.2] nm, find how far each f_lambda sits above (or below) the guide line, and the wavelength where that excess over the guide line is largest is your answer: 647.025 nm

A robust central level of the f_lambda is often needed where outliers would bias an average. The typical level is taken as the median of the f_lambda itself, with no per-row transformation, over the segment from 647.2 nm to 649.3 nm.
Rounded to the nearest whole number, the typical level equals 248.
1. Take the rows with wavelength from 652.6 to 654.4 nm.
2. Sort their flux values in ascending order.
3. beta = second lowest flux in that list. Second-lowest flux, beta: 238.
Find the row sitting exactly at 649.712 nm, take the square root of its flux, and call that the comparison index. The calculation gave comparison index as 15.6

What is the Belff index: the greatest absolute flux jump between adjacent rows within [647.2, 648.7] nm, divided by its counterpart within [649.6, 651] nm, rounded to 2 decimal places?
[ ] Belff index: 0.50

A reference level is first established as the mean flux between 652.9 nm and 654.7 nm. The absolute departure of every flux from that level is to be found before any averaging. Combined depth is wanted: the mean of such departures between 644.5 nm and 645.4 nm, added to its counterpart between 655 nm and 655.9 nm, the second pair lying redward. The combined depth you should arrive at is 11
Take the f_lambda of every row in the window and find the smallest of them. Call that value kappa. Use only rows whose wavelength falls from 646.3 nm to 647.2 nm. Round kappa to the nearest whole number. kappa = 249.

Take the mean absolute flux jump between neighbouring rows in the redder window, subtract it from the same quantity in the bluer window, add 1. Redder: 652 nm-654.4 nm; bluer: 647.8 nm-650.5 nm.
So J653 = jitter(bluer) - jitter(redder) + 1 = -0.7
